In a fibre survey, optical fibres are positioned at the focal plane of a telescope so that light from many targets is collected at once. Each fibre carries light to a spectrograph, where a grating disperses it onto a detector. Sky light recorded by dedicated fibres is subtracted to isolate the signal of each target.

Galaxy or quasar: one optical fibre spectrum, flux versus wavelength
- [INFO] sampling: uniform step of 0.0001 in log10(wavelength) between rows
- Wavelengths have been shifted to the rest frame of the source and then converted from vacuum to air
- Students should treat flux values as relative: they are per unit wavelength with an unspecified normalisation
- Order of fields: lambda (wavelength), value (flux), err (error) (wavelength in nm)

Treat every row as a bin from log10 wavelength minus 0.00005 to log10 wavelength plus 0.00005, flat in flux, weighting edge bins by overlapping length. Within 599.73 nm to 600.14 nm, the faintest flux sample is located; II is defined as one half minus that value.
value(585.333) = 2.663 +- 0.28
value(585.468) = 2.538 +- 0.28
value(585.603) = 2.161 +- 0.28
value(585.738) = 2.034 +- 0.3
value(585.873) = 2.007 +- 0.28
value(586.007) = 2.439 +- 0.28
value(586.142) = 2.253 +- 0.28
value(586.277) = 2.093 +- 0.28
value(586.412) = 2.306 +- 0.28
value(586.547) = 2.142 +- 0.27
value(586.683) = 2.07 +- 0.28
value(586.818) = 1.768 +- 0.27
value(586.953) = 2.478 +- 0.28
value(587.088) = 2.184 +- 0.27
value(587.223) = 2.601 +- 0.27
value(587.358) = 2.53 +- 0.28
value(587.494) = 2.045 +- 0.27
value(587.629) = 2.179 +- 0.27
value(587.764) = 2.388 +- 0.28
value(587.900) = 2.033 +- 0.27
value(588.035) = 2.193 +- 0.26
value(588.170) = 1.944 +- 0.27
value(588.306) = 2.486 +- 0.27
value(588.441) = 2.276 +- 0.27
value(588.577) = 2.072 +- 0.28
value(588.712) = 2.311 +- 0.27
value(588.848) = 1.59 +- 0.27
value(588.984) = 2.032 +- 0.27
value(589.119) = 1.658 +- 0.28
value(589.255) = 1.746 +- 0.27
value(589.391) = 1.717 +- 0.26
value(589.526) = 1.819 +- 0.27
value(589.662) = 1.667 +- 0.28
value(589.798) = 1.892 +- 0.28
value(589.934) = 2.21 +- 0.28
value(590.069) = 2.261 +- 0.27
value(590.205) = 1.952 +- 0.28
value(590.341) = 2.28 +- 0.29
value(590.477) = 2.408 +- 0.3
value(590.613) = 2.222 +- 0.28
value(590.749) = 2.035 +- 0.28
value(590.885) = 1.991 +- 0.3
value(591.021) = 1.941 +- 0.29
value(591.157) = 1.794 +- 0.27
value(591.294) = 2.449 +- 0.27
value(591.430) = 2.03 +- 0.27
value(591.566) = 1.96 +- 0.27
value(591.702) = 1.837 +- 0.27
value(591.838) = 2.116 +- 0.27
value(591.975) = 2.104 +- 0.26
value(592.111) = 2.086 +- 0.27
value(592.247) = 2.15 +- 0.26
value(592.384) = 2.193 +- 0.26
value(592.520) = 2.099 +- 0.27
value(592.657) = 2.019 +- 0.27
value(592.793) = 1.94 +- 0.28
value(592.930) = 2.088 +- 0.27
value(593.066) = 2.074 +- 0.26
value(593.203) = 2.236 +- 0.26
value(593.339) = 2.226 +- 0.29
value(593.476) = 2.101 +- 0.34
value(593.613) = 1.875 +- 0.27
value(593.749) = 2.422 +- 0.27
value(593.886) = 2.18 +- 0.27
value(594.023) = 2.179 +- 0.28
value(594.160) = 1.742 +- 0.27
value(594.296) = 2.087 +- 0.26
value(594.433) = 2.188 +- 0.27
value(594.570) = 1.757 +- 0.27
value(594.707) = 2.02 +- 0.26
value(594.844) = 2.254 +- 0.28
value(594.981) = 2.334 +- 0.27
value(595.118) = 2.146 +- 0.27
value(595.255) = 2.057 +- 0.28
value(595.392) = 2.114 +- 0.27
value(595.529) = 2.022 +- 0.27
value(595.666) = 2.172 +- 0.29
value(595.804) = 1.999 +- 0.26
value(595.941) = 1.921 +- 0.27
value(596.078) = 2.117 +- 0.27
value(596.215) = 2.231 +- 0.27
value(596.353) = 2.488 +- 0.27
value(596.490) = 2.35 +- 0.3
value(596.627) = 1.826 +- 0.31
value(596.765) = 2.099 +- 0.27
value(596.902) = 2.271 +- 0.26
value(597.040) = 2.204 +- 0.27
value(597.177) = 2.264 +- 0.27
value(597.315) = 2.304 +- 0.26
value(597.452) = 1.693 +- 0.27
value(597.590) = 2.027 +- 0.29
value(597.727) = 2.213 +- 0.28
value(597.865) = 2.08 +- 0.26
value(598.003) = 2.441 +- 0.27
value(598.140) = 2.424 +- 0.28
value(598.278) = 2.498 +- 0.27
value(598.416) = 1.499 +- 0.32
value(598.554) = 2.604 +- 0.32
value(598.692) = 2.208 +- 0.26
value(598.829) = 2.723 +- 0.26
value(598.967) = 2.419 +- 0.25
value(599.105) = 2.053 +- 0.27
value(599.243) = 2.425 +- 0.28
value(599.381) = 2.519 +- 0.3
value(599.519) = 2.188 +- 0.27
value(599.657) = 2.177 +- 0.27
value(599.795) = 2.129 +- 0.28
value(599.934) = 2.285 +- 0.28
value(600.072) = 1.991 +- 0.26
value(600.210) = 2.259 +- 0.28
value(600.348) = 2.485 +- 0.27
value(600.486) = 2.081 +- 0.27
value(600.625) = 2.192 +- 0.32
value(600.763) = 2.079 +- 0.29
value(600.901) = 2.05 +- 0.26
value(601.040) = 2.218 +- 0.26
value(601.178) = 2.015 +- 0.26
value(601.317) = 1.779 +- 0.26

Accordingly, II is -1.49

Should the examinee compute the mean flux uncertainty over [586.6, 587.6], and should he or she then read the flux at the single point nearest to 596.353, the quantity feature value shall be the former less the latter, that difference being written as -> -2.21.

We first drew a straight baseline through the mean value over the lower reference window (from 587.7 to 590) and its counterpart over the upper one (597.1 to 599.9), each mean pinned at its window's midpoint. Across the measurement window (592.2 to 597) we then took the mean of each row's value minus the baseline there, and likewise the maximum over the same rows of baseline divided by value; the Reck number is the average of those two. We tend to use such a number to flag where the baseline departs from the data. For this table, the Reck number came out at 0.597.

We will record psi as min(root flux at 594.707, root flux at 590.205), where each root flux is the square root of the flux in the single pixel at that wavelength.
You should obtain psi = 1.40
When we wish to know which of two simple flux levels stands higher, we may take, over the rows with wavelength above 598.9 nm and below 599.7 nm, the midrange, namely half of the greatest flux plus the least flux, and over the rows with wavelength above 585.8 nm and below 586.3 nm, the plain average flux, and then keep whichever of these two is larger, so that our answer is 2.29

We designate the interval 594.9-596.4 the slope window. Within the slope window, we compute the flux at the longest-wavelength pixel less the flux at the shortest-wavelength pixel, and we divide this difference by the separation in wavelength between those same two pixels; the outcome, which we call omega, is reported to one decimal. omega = 0.1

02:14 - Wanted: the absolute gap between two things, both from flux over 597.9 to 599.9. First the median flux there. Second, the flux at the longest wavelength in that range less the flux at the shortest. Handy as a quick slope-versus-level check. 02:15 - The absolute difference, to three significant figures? 2.73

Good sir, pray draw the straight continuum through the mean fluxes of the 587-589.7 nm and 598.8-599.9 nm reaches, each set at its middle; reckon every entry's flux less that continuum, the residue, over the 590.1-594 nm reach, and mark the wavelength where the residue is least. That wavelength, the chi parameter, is 591.157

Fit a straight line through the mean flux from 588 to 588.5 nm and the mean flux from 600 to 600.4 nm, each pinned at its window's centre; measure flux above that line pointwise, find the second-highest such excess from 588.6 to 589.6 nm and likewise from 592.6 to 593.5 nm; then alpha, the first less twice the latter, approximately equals -0.18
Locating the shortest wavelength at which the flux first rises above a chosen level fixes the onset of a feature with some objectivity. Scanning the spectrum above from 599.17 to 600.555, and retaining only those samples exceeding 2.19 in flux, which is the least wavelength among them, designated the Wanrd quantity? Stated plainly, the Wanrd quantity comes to 599.243 nm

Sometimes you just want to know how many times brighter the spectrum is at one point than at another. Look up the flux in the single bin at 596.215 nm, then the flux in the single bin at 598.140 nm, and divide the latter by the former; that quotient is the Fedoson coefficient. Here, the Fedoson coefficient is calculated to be 1.09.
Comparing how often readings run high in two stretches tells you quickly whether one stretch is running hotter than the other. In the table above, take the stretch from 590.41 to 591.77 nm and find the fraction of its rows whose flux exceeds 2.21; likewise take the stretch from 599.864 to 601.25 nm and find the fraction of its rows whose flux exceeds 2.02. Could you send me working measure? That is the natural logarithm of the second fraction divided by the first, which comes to 0.98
